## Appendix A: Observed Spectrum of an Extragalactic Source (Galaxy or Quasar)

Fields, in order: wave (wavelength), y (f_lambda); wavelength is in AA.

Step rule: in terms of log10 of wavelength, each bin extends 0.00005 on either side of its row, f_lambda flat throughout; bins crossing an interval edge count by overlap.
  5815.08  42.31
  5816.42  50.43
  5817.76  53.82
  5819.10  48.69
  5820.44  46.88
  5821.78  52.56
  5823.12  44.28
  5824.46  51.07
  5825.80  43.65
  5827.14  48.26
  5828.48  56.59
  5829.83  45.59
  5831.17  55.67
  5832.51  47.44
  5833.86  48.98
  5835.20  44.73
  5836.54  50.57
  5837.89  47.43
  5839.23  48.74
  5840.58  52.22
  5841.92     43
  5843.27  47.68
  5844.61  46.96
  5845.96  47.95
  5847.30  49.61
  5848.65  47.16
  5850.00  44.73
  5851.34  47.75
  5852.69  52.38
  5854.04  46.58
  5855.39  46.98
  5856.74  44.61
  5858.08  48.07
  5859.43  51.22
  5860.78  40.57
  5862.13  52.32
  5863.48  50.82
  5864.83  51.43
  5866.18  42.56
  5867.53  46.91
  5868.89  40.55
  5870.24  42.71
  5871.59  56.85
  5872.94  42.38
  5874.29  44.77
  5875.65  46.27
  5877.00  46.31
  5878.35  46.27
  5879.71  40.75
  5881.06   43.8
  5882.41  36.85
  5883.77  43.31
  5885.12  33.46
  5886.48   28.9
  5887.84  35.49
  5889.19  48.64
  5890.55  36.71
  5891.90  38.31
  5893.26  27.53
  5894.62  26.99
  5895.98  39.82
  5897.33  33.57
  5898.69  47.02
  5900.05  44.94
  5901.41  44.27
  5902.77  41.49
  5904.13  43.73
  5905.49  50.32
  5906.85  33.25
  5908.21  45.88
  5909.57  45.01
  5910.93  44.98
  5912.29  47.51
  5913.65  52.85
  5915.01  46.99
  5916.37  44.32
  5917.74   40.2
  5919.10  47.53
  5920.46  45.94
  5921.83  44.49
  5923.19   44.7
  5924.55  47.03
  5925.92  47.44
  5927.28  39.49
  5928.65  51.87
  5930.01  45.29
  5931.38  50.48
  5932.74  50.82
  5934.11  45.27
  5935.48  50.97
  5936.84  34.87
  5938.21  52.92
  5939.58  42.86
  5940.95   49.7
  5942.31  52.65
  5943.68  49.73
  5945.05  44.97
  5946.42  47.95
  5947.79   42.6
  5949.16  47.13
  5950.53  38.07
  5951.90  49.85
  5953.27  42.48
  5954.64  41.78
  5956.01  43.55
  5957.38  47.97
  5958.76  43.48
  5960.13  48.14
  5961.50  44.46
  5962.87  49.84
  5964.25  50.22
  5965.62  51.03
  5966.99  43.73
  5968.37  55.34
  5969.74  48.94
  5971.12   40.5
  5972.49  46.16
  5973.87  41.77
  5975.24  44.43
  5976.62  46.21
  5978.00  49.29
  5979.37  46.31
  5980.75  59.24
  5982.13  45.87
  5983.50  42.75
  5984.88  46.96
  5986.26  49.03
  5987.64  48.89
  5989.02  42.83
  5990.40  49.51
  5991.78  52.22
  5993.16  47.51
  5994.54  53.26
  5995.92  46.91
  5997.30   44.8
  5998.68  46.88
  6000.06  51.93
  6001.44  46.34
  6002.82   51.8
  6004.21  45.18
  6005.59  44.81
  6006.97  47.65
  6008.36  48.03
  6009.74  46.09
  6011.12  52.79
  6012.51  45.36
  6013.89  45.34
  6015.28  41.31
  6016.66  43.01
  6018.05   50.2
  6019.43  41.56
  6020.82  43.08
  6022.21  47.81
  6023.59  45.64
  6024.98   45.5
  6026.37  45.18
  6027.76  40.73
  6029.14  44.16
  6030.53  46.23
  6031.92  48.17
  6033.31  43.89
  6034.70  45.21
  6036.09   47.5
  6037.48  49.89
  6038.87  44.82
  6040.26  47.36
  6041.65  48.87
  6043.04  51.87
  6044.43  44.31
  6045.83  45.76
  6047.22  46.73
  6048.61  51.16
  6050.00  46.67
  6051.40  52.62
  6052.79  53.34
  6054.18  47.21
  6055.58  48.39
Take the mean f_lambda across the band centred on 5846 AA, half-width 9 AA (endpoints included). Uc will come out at 47.9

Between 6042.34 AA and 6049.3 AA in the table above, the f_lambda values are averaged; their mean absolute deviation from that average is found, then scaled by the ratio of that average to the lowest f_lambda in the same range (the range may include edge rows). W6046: 3.1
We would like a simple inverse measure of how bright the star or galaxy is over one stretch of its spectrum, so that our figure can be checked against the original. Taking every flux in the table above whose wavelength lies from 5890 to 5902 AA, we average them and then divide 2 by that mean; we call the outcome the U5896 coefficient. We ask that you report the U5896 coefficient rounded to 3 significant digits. 0.0531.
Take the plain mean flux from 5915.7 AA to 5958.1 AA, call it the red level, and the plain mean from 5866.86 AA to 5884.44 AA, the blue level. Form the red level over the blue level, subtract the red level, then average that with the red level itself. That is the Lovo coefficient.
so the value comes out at 0.517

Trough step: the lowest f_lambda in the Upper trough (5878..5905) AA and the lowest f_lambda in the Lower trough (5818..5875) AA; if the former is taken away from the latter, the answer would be 14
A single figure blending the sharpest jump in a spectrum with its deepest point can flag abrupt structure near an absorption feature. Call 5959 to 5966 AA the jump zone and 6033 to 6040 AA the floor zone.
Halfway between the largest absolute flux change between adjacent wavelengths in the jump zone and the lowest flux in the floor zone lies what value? 24.6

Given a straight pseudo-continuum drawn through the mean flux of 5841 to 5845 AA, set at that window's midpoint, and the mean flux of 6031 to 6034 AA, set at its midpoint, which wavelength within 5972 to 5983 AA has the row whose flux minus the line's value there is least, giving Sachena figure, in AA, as 5973.87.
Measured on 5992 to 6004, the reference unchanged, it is 5997.30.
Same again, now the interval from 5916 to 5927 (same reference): 5917.74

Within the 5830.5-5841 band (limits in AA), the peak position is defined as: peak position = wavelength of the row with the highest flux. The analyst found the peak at 5831.17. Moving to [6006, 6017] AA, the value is 6011.12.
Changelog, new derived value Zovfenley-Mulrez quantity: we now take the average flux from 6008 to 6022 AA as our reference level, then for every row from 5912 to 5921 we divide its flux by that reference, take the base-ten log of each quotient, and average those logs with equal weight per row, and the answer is 0.006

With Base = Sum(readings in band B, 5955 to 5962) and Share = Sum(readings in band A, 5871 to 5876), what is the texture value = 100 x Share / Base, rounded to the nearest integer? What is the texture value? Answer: 84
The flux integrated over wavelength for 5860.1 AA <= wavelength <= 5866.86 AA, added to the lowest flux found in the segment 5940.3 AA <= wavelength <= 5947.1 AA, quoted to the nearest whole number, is 366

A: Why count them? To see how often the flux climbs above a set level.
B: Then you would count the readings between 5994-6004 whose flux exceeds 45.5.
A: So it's 6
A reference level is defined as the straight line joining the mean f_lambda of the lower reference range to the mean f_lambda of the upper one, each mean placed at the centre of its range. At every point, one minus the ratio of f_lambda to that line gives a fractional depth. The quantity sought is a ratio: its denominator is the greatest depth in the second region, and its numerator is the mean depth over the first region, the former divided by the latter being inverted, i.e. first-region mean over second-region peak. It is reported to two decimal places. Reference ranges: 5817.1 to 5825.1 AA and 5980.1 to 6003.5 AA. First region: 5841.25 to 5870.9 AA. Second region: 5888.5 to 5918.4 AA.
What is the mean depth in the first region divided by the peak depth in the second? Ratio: 0.11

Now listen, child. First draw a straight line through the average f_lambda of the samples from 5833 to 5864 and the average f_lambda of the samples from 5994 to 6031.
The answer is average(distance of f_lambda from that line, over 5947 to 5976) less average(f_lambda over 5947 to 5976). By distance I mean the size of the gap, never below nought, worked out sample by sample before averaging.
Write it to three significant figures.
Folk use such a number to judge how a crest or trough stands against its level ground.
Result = -42.2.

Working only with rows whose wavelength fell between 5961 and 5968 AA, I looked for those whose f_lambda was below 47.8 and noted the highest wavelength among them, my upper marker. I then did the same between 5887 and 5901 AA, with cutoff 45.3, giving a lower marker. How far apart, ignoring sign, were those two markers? 66.9 AA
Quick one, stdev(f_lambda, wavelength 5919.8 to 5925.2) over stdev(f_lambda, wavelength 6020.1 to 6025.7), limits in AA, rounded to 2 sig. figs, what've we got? 0.61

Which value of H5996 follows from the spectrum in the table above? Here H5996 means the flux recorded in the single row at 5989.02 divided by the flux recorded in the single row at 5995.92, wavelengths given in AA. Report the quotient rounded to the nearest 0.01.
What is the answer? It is 0.91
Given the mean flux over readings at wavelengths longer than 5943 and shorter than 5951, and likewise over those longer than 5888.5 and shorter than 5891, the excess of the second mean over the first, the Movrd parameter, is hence -2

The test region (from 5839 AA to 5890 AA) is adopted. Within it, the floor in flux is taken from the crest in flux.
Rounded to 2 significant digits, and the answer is 28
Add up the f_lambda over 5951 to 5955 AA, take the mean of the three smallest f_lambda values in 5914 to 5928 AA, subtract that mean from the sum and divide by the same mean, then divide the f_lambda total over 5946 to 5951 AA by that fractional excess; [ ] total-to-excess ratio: 78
